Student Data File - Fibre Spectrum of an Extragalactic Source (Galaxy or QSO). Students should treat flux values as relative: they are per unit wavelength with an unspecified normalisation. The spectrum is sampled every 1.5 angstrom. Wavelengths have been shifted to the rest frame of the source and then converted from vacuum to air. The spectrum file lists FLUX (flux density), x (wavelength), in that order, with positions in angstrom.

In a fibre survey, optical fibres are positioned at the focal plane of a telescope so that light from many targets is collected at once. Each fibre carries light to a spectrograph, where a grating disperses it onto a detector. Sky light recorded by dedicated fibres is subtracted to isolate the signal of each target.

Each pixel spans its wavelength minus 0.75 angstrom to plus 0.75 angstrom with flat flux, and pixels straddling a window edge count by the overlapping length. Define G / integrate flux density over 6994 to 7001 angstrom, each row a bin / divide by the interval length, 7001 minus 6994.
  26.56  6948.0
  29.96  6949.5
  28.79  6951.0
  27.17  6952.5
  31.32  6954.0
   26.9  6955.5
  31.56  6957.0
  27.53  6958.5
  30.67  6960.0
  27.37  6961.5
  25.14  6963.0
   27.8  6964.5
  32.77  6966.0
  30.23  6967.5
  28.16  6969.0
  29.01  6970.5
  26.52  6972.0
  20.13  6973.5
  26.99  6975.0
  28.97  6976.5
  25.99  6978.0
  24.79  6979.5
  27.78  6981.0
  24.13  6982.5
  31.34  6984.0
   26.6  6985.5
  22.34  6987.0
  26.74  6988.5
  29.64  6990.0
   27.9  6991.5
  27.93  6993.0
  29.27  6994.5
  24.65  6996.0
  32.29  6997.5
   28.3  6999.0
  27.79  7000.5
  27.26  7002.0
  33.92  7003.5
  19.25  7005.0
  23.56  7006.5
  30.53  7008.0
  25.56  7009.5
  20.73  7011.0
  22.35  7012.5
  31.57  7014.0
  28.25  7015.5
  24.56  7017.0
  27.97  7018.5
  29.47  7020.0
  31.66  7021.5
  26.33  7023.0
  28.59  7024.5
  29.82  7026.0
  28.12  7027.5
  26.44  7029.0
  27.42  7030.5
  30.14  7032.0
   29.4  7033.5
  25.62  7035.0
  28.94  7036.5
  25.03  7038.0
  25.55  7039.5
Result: 28.5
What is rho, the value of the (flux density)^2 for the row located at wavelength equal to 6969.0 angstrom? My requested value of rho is 793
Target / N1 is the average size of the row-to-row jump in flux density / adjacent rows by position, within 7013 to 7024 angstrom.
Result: 3.2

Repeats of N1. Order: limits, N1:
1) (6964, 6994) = 3.4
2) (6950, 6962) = 3.6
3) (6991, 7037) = 3.7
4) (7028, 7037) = 2.3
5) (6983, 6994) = 3.0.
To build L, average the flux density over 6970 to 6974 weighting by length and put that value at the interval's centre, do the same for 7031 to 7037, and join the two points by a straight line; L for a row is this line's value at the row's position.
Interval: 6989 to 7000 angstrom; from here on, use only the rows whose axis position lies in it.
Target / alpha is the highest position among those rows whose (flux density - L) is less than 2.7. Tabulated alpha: 6999.0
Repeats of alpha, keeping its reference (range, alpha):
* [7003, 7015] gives 7012.5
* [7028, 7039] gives 7038.0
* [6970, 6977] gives 6975.0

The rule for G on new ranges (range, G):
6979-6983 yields 25.7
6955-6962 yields 28.9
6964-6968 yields 30.4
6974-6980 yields 26.5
